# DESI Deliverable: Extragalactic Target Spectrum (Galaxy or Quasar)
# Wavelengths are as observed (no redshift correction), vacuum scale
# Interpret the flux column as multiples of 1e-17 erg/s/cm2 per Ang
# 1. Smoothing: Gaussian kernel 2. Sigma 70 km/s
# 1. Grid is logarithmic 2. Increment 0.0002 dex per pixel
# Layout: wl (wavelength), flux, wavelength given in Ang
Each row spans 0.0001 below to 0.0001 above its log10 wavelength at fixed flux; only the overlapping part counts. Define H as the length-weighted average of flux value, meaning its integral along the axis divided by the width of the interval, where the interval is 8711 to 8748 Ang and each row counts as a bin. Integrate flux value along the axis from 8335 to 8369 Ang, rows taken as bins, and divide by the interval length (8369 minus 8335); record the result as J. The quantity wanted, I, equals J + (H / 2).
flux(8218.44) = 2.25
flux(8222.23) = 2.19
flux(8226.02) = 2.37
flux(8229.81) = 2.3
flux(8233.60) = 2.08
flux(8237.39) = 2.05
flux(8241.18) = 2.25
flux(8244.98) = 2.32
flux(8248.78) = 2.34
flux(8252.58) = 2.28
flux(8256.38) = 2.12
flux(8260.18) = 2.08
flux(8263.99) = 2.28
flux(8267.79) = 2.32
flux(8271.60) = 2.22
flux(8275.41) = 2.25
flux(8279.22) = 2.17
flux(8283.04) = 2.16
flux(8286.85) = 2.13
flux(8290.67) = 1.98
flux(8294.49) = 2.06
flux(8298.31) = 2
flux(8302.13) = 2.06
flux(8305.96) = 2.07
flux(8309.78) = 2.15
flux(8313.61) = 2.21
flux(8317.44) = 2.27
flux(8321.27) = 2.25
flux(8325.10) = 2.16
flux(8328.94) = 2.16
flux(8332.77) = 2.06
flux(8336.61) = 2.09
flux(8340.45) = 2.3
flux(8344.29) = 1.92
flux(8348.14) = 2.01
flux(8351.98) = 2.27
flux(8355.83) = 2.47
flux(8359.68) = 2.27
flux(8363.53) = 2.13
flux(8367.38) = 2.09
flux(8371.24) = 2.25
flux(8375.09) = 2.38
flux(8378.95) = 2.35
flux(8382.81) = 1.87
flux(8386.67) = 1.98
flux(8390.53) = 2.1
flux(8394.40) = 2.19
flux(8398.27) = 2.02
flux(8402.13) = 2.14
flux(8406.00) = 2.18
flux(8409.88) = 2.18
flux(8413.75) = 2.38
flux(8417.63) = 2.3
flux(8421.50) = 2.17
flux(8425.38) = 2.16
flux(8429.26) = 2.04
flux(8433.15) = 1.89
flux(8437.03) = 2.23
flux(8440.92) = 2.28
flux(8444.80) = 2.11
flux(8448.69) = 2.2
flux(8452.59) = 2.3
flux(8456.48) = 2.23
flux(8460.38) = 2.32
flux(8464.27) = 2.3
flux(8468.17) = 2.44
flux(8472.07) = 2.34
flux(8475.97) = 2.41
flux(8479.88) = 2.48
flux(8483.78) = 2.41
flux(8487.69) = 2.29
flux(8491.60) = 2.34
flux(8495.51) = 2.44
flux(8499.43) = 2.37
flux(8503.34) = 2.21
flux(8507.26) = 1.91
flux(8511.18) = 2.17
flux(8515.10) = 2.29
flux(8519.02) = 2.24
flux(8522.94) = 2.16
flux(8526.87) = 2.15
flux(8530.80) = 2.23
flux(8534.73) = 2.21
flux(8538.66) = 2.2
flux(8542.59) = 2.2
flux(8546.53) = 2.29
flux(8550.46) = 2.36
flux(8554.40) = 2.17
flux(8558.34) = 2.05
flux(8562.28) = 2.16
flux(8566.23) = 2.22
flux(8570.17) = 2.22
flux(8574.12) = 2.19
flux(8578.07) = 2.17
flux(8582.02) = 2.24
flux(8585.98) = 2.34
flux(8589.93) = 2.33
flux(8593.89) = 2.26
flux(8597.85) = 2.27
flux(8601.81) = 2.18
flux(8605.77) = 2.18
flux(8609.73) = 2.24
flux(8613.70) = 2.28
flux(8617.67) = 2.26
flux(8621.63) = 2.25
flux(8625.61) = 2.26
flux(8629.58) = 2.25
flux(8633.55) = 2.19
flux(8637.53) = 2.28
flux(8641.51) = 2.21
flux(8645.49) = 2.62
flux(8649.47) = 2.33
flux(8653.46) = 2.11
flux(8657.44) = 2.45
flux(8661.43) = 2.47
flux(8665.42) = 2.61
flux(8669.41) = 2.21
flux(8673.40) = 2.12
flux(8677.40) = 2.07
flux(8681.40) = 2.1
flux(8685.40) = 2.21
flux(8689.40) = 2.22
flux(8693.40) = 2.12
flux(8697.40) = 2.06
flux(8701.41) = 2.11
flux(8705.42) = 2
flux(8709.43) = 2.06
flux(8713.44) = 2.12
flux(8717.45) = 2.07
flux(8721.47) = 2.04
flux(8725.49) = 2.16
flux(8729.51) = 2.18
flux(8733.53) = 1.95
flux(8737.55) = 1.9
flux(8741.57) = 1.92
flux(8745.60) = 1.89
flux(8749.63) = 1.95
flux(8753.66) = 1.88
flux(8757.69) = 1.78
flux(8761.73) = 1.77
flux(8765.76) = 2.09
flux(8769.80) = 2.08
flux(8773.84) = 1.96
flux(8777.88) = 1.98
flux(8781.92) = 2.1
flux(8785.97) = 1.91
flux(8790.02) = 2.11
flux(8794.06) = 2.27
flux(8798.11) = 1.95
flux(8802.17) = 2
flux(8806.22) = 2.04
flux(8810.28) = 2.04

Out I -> 3.19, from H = 2.03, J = 2.17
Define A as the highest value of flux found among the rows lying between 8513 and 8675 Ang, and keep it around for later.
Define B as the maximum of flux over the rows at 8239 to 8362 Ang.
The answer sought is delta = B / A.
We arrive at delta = 0.94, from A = 2.62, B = 2.47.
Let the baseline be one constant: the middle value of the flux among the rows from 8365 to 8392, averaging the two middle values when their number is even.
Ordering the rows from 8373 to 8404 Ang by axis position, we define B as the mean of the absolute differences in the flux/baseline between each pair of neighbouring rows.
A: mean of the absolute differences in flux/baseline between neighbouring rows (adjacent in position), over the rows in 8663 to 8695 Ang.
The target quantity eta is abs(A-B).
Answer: 0.022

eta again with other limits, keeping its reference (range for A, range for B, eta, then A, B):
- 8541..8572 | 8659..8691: 0.013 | 0.04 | 0.06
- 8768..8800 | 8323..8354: 0.004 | 0.08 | 0.07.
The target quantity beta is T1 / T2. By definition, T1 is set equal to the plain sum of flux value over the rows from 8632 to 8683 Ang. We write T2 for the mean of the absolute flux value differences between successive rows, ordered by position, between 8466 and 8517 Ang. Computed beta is 240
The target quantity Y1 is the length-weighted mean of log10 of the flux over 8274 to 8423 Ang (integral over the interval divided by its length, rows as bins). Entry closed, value 0.333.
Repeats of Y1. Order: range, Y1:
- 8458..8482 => 0.376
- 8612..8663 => 0.362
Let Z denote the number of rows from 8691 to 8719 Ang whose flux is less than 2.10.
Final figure 4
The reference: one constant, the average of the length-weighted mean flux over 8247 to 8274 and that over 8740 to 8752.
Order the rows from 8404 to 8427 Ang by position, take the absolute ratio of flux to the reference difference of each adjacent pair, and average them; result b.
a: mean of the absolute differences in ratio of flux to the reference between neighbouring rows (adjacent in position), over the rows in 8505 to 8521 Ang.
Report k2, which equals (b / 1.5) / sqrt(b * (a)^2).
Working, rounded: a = 0.07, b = 0.040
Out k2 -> 1.9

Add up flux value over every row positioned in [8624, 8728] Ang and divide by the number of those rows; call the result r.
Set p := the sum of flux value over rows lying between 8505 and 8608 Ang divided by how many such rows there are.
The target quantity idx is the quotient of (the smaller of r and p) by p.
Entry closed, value 1.00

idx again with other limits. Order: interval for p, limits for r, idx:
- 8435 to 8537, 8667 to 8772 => 0.90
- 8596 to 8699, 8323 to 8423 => 0.96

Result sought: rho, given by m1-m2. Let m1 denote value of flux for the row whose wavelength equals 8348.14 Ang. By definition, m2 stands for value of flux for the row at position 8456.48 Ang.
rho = -0.22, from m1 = 2.01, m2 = 2.23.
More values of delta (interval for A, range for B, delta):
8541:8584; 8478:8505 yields 1.05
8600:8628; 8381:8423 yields 1.04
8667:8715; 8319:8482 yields 1.12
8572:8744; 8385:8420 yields 0.91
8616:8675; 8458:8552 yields 0.95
